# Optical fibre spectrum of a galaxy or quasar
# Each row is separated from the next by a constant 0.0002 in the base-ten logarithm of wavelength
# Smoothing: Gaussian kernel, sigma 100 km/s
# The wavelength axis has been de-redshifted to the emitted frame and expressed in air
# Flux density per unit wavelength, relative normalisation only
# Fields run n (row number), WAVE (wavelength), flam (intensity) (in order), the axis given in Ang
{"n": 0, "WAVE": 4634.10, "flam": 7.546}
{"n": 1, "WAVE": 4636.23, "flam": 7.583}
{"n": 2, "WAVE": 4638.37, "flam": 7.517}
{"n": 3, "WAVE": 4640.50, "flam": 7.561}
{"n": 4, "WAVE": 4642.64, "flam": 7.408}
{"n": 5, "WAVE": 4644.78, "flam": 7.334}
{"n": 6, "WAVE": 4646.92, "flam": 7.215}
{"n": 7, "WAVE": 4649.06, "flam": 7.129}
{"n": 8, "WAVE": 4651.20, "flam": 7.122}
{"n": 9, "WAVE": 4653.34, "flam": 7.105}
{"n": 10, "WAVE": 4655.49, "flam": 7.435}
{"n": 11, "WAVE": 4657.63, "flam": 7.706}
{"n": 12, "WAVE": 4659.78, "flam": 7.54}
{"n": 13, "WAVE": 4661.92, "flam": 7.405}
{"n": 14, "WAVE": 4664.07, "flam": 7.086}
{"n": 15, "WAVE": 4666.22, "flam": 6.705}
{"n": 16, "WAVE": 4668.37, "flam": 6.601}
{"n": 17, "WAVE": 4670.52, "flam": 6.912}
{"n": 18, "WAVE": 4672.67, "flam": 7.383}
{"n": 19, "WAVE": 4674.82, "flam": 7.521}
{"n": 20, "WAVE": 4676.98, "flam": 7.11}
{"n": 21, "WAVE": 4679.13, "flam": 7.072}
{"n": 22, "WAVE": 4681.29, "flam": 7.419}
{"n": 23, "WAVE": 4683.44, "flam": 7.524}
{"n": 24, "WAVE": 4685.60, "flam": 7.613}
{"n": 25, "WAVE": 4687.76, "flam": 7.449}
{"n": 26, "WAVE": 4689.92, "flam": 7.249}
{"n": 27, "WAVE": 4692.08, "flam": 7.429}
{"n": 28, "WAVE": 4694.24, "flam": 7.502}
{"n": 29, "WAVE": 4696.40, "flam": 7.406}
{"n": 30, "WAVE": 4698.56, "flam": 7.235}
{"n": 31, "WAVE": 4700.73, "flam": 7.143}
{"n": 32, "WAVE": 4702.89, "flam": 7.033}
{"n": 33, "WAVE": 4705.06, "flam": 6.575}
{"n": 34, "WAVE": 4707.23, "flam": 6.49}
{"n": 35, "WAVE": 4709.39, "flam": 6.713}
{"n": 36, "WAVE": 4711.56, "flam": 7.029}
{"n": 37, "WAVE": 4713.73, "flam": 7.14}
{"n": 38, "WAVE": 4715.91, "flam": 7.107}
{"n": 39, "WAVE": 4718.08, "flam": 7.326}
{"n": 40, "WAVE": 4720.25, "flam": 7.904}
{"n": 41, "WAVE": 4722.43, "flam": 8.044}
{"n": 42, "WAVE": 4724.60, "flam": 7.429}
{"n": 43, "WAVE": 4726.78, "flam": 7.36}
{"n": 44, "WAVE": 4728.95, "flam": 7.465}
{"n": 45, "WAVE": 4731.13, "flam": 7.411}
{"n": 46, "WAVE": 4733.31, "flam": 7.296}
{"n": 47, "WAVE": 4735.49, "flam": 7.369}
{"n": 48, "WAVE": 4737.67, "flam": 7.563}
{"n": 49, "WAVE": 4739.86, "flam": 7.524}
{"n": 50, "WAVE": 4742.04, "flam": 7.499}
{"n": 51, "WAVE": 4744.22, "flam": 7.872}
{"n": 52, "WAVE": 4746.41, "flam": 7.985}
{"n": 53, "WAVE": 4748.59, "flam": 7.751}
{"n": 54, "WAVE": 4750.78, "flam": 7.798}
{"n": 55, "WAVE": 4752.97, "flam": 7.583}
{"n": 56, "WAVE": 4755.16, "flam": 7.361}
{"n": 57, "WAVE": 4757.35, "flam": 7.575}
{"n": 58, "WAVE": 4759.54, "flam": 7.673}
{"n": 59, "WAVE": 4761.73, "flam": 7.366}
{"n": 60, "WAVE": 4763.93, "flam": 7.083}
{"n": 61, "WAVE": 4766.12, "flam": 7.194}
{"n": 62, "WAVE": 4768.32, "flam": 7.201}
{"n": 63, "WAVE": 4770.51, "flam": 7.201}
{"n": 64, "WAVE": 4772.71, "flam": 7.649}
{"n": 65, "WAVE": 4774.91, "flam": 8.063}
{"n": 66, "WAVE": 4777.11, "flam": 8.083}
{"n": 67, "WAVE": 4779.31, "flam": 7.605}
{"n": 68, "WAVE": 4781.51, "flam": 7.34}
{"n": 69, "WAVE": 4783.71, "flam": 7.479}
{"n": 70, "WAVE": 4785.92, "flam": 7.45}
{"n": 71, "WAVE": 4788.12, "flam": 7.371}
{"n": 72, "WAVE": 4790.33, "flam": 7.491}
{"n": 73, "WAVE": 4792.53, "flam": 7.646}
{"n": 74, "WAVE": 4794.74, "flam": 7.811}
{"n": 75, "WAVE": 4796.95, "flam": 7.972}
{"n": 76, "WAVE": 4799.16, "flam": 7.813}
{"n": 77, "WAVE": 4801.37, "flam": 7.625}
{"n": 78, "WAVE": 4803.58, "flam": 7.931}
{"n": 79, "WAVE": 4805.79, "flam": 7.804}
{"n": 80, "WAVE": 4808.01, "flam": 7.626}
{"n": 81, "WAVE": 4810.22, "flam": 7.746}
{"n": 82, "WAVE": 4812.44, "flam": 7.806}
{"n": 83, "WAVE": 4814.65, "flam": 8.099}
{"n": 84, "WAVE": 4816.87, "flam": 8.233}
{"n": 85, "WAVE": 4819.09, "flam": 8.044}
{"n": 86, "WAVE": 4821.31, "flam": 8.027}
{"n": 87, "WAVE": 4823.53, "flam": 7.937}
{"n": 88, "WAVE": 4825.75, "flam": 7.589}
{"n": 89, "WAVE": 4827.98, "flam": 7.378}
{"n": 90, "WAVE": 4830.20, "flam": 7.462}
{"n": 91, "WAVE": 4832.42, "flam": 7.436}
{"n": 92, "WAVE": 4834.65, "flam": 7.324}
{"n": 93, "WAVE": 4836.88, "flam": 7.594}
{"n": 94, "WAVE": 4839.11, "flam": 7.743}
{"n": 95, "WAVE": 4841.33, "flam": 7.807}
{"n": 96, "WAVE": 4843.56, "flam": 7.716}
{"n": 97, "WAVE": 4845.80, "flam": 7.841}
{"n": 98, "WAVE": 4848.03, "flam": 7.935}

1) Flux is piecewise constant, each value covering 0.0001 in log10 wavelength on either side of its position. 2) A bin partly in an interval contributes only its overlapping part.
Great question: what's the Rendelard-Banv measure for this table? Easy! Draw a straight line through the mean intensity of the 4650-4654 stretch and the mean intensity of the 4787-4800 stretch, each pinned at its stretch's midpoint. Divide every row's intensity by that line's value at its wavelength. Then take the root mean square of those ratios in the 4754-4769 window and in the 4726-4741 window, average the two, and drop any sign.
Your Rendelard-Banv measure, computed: 0.99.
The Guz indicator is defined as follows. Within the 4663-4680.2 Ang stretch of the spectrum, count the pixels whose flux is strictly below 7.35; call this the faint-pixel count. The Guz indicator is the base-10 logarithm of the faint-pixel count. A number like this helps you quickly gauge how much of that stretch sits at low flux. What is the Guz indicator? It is 0.78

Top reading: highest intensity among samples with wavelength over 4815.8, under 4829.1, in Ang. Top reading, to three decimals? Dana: 8.233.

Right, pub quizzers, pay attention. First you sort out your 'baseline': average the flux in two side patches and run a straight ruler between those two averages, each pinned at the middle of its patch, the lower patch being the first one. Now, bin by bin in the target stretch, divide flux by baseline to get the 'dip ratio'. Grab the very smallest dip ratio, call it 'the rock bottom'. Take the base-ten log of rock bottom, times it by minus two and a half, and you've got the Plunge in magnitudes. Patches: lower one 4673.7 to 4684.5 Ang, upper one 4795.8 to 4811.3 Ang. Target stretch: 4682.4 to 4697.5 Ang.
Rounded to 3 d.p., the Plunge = 0.018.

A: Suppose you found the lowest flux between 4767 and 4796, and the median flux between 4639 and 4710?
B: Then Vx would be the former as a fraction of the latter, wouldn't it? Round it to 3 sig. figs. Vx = 0.993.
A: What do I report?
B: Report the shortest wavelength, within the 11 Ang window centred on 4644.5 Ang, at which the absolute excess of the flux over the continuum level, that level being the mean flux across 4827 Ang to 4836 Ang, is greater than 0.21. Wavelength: 4649.06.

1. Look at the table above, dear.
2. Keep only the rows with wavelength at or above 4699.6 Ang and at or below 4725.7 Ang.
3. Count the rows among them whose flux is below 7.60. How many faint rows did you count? 10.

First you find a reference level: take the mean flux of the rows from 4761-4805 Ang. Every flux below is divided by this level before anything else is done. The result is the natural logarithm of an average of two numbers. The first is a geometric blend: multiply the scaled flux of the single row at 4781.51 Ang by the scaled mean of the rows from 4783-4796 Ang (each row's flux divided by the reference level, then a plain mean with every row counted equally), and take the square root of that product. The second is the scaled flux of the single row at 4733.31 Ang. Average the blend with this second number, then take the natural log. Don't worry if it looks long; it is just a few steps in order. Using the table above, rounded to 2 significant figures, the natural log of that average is -0.027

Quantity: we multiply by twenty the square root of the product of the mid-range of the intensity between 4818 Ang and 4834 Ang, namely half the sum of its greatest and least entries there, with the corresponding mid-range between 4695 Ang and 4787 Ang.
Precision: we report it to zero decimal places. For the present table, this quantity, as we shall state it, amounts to 150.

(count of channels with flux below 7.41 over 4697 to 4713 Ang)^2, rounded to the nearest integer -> 49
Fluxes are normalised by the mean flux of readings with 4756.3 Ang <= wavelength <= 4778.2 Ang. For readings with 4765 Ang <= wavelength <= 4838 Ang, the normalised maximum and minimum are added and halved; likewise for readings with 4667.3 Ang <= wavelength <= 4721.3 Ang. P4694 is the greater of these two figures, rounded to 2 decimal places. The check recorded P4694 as 1.03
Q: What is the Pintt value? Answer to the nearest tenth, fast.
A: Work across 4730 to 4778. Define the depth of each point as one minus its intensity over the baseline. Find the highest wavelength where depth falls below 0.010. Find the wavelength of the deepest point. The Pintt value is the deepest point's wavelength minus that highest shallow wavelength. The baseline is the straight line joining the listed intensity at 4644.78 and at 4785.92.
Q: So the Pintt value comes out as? -13.2 Ang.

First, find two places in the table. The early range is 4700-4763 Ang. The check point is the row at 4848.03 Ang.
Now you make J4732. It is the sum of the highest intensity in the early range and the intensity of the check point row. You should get 16.0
